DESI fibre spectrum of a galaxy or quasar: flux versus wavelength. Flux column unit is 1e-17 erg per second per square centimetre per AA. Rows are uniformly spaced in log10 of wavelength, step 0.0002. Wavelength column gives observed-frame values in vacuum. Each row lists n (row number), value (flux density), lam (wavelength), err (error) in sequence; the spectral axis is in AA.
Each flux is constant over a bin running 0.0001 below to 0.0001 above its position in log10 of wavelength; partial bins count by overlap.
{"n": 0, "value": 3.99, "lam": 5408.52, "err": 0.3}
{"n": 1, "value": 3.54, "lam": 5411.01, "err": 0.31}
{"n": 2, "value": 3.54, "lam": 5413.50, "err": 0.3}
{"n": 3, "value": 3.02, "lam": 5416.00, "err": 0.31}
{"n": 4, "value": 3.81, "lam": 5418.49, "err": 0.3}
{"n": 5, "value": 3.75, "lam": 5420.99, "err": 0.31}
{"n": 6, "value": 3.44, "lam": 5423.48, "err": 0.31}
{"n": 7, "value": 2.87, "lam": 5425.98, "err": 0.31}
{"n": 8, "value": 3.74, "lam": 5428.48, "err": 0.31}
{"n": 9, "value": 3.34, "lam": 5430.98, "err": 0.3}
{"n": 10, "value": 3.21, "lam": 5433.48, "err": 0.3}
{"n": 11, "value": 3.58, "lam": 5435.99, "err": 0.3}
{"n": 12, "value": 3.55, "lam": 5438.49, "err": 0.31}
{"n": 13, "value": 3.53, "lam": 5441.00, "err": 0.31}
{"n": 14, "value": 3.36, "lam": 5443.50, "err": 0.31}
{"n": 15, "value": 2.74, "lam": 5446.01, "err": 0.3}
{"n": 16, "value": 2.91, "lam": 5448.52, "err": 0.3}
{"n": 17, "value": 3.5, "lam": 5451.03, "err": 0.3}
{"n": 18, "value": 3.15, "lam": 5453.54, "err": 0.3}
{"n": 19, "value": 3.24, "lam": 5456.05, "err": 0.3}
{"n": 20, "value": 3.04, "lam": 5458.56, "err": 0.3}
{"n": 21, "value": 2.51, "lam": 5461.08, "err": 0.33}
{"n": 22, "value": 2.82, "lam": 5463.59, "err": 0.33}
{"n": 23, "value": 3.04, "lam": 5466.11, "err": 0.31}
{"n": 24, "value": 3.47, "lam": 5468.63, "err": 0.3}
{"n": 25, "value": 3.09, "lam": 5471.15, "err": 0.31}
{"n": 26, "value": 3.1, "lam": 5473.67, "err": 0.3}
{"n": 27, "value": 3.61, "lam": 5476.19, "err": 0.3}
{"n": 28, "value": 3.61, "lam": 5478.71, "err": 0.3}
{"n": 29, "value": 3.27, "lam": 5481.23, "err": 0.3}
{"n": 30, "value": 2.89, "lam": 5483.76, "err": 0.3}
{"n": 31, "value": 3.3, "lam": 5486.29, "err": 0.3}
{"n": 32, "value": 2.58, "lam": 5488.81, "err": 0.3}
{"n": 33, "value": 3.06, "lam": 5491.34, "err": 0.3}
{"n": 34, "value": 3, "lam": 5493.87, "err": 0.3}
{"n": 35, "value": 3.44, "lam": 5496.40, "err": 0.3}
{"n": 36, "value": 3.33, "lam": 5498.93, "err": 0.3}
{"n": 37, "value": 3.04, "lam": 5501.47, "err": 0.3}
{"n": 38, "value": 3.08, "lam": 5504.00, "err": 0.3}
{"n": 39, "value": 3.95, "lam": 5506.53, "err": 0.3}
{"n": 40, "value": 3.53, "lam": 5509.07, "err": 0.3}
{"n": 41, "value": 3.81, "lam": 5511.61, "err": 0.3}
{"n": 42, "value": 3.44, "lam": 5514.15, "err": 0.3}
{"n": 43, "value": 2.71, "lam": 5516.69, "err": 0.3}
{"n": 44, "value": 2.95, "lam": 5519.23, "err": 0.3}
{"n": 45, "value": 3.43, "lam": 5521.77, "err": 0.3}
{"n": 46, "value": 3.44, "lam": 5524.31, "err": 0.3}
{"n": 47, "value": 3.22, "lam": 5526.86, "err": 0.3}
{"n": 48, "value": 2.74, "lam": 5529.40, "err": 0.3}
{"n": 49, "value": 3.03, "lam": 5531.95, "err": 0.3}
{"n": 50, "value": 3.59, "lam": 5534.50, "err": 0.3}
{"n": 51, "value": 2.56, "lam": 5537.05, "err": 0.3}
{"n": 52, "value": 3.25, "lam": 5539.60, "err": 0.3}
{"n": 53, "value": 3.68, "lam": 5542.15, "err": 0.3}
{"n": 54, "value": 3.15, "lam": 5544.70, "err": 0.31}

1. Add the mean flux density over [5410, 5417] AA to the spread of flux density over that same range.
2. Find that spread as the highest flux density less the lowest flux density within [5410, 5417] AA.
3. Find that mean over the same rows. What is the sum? 3.9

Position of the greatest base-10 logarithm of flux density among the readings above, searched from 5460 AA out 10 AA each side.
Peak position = 5451.03 AA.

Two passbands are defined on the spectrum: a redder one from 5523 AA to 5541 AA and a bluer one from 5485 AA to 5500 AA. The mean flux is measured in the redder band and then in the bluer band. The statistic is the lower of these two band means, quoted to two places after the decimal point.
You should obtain 3.12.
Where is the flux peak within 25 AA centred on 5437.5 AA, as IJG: 5428.48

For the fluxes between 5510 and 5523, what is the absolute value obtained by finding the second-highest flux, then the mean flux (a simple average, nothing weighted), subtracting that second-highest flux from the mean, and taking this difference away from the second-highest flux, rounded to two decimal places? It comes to 3.61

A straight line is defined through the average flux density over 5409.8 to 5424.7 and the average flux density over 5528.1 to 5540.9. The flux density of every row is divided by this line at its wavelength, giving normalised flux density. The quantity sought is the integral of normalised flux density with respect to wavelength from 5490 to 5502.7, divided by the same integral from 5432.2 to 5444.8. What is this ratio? 1.00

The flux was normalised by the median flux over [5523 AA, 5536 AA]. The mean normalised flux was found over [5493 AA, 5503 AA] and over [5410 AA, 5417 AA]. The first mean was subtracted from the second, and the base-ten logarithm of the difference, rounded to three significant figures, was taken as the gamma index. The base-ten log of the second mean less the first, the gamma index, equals -1.29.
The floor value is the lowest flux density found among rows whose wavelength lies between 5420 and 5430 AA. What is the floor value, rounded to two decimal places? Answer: 2.87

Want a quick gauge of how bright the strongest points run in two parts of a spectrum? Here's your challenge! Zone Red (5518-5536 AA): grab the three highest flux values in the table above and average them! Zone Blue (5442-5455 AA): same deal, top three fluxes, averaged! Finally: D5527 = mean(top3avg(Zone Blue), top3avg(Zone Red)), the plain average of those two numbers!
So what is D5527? 3.41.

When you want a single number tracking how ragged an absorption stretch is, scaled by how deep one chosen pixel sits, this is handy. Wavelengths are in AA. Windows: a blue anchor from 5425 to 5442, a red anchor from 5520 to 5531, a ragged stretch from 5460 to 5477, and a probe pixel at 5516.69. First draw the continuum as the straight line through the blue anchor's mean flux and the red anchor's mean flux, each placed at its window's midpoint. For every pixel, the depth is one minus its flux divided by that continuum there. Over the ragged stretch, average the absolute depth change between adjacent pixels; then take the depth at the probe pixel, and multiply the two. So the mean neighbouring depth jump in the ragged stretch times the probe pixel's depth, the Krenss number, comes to 0.015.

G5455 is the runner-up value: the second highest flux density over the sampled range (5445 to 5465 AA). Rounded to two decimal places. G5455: 3.24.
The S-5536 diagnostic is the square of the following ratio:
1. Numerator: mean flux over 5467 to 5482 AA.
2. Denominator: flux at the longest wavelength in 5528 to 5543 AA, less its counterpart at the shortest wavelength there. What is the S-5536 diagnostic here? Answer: 13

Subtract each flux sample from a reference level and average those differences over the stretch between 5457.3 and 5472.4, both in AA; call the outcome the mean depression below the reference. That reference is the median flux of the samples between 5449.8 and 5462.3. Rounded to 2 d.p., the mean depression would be 0.15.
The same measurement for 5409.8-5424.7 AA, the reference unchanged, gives -0.37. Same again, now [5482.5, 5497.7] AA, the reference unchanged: 0.10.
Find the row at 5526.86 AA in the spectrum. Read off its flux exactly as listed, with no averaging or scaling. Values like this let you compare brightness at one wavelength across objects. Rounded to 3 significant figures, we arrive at 3.22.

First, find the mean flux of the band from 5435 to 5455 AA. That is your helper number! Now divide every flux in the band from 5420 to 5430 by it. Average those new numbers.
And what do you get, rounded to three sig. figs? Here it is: 1.05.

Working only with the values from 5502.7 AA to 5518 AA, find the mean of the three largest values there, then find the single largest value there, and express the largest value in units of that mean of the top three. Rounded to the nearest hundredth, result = 1.05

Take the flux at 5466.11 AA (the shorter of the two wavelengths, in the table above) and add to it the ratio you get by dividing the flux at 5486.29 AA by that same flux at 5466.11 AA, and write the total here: 4.13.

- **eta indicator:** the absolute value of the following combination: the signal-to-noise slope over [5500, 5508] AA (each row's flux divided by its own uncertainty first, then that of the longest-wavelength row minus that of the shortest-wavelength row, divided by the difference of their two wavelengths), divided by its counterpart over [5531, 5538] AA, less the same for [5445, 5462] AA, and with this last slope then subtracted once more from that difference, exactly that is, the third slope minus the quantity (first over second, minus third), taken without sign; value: 1.7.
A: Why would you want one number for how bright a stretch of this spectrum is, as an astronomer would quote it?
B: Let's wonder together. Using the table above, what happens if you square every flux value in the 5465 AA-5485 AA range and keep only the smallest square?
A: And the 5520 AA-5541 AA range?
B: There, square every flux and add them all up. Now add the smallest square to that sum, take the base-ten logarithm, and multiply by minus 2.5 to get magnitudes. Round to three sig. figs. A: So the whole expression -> -4.87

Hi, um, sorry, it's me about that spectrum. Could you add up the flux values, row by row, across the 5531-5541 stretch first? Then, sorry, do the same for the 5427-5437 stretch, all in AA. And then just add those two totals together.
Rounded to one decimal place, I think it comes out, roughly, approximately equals 26.3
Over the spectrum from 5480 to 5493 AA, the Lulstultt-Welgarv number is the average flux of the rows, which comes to 3.02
